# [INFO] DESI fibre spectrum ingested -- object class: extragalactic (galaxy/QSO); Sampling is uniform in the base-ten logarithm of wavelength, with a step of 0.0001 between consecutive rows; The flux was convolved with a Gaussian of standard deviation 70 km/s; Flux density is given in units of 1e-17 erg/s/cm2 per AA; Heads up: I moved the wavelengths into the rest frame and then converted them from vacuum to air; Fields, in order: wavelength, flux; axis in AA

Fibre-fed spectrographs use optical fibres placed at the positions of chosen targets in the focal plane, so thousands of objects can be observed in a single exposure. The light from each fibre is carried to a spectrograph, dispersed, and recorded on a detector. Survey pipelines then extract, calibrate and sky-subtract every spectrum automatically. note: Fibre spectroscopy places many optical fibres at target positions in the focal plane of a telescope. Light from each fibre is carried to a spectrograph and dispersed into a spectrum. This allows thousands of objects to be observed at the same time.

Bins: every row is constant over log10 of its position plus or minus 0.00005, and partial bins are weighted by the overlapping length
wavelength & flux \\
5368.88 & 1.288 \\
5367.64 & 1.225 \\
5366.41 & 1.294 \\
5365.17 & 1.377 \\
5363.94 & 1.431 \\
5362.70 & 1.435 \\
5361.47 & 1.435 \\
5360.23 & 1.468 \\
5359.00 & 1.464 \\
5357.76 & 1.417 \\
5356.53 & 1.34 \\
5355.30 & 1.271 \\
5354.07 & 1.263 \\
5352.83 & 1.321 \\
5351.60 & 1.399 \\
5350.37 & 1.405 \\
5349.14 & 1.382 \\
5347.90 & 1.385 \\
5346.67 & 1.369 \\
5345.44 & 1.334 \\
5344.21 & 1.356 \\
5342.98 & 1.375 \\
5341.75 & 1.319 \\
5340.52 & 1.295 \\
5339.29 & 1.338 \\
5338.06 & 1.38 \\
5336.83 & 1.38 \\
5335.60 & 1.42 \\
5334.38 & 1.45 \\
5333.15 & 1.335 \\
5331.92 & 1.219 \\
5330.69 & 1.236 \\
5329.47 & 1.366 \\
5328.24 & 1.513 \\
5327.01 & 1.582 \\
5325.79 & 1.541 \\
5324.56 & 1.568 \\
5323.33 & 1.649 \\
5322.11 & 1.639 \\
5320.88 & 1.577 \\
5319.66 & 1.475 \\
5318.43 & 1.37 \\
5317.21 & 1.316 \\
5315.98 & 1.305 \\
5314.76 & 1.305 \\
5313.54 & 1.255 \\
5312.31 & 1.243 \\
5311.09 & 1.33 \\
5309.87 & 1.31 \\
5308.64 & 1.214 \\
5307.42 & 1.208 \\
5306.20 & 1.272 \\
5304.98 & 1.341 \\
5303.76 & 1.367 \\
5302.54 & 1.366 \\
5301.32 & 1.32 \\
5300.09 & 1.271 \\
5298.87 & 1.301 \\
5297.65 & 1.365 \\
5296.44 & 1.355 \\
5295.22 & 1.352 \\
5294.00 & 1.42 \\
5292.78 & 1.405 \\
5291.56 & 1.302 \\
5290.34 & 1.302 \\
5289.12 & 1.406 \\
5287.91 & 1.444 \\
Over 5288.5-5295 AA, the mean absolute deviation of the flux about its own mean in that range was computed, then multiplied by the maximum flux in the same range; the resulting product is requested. 0.074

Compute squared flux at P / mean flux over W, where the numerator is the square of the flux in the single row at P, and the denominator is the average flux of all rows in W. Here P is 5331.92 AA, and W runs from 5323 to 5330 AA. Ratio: 0.97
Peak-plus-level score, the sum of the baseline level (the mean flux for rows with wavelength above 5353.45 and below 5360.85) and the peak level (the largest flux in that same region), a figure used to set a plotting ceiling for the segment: 2.84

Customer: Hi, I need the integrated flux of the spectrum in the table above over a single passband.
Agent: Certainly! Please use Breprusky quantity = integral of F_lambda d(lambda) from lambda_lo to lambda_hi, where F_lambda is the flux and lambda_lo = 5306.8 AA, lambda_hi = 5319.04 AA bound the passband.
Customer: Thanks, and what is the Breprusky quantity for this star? 15.7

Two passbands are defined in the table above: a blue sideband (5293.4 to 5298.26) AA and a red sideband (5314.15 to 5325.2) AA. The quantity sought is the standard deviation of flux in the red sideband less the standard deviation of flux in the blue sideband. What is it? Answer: 0.11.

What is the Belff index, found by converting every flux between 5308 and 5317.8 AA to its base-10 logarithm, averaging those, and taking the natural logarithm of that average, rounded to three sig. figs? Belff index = -2.22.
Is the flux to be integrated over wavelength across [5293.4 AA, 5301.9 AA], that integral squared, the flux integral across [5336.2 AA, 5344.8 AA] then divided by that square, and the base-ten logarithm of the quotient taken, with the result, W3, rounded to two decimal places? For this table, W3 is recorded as -1.05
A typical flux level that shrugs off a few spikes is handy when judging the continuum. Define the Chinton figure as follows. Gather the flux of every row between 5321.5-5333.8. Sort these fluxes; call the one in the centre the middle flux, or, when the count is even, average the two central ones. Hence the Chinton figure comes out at 1.53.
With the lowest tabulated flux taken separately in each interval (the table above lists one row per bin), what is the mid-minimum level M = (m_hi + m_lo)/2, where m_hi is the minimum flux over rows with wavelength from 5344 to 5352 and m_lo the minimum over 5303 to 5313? 1.27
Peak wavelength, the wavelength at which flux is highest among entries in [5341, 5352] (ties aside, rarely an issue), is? 5350.37 AA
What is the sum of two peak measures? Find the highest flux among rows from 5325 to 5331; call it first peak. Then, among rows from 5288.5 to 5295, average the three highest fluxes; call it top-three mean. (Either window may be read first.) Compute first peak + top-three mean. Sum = 2.99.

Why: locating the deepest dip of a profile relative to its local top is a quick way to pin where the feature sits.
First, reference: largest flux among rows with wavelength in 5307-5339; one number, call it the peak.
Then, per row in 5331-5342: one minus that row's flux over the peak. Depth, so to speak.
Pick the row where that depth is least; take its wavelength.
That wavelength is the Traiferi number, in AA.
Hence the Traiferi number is 5334.38 AA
